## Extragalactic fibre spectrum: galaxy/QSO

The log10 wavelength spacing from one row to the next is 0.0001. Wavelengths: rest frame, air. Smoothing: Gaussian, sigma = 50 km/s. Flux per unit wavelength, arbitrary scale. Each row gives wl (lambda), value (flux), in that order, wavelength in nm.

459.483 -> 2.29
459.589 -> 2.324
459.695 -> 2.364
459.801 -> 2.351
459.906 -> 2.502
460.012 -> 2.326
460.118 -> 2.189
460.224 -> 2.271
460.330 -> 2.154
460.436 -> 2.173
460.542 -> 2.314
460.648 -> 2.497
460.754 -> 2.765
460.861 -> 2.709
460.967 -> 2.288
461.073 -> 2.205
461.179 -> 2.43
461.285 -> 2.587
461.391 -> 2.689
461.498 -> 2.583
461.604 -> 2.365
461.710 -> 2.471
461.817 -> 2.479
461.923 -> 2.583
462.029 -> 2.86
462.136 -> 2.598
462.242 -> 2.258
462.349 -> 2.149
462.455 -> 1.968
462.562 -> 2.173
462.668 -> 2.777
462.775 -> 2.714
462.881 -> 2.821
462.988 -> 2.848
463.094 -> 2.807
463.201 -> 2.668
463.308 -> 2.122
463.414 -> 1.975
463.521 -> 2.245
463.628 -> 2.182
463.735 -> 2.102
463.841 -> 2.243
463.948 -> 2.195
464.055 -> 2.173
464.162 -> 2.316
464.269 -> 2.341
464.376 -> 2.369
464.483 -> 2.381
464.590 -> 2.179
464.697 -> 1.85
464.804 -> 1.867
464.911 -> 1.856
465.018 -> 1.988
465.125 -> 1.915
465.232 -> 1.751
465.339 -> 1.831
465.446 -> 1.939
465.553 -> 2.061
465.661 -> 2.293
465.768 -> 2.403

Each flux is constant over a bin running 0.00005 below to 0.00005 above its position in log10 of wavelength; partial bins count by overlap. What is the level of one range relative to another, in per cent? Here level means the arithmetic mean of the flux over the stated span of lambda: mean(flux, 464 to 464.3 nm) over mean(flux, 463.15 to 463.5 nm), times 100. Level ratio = 101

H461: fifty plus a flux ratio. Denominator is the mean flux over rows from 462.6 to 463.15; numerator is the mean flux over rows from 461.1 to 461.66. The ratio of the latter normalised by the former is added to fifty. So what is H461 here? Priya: 50.9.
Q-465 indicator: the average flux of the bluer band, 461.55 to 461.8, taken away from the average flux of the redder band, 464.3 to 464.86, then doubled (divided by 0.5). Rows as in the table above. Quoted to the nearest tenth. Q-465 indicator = -0.6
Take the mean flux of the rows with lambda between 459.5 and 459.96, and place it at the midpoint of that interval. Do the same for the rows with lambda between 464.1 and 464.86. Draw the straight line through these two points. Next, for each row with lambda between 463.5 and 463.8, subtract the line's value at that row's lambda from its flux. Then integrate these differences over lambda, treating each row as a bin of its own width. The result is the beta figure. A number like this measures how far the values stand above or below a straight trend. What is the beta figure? -0.01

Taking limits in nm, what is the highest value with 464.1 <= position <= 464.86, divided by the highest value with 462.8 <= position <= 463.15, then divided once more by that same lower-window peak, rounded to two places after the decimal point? 0.29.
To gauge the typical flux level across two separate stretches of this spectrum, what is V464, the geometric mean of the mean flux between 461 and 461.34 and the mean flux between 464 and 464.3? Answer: 2.34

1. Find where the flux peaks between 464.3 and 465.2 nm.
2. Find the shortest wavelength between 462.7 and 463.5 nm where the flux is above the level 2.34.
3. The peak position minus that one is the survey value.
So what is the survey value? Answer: 1.71 nm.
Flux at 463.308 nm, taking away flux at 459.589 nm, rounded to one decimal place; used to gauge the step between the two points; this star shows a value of -0.2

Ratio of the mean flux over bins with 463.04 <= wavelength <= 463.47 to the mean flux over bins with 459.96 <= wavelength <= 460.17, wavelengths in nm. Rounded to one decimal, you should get 1.1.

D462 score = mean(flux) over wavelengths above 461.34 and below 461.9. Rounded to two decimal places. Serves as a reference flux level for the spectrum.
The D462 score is 2.52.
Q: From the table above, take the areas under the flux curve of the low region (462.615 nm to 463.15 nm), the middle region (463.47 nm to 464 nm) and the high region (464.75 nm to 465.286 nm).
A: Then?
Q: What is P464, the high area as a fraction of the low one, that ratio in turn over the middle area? 0.58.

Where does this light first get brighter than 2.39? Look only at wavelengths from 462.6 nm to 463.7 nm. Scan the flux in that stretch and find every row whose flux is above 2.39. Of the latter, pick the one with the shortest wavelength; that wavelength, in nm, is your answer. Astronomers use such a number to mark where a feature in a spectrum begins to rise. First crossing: 462.668 nm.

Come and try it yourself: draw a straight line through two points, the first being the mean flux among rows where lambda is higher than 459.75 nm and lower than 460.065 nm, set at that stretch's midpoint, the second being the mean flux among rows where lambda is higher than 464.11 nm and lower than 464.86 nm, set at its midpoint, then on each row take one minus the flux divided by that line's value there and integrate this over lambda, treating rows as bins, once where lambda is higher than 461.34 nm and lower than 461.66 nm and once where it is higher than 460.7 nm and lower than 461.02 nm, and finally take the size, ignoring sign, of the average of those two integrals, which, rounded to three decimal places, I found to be 0.031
